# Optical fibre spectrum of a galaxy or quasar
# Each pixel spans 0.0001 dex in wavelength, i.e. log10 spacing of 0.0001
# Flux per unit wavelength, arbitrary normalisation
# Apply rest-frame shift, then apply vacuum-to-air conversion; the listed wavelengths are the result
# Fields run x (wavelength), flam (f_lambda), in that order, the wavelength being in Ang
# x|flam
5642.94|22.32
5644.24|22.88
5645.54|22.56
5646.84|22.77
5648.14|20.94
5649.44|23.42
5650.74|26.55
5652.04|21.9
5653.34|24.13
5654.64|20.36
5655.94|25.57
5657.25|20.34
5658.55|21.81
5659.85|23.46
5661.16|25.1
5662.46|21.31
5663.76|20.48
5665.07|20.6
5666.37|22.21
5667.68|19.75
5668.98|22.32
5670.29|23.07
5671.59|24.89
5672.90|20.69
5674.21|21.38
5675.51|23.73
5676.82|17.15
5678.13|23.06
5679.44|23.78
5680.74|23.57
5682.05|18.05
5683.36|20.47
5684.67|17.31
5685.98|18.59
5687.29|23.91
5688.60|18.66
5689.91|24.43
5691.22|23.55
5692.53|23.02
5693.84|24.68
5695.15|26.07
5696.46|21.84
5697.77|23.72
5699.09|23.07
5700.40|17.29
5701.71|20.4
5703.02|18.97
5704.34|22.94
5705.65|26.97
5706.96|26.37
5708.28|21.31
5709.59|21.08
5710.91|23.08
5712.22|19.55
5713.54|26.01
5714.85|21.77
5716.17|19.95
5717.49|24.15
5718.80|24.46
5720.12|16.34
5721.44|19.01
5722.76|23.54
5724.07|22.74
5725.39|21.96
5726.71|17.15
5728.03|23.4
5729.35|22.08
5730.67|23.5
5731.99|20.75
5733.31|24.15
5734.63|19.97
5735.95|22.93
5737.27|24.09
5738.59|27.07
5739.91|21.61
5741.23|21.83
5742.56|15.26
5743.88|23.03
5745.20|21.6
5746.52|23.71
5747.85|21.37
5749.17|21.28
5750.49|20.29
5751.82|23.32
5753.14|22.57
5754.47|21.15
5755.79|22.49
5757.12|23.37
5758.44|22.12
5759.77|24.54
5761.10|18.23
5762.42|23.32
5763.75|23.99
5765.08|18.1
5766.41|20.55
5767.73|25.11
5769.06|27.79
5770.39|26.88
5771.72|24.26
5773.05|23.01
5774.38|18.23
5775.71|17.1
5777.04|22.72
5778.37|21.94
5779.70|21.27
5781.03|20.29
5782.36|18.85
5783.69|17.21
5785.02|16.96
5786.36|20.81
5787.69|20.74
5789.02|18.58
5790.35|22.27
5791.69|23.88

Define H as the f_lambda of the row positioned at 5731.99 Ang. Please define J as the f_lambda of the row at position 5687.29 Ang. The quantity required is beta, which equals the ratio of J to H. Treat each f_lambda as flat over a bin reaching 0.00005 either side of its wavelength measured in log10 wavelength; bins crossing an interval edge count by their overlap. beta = 1.15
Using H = 20.75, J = 23.91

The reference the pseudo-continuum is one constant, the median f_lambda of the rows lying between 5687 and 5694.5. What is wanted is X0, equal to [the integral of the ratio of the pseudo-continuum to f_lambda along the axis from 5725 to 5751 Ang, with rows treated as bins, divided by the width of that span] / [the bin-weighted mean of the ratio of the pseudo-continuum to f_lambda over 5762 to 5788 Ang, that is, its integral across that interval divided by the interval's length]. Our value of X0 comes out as 0.98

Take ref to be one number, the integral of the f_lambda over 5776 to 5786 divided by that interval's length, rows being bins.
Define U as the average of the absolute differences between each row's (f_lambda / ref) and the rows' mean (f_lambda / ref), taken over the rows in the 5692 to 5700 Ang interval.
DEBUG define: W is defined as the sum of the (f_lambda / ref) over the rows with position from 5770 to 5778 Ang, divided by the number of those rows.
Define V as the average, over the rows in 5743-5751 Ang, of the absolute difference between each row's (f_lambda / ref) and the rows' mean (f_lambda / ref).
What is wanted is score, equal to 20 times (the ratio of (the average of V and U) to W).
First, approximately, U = 0.055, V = 0.05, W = 1.11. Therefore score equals 0.95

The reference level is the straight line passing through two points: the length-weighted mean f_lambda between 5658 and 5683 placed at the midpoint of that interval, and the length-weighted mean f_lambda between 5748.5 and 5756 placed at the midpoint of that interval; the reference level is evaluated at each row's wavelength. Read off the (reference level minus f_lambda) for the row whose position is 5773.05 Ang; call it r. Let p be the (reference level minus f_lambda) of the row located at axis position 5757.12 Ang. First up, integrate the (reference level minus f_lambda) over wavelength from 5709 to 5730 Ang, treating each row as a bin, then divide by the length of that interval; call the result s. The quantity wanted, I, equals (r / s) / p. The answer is 4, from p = -1.5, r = -1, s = 0.2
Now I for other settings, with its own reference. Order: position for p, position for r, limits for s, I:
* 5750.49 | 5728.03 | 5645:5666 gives 2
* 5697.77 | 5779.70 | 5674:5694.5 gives -1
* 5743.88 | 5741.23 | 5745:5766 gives 0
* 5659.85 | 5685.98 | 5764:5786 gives -4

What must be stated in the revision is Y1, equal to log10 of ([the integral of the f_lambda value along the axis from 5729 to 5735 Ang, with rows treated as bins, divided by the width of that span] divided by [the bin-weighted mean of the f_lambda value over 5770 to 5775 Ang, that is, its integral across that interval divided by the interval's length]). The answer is -0.01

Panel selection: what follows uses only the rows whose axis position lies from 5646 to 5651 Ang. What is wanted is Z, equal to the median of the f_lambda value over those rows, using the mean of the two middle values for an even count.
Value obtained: 23.1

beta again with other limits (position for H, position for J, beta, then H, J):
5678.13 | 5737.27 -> 1.04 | 23.06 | 24.09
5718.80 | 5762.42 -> 0.95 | 24.46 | 23.32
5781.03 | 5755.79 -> 1.11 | 20.29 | 22.49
